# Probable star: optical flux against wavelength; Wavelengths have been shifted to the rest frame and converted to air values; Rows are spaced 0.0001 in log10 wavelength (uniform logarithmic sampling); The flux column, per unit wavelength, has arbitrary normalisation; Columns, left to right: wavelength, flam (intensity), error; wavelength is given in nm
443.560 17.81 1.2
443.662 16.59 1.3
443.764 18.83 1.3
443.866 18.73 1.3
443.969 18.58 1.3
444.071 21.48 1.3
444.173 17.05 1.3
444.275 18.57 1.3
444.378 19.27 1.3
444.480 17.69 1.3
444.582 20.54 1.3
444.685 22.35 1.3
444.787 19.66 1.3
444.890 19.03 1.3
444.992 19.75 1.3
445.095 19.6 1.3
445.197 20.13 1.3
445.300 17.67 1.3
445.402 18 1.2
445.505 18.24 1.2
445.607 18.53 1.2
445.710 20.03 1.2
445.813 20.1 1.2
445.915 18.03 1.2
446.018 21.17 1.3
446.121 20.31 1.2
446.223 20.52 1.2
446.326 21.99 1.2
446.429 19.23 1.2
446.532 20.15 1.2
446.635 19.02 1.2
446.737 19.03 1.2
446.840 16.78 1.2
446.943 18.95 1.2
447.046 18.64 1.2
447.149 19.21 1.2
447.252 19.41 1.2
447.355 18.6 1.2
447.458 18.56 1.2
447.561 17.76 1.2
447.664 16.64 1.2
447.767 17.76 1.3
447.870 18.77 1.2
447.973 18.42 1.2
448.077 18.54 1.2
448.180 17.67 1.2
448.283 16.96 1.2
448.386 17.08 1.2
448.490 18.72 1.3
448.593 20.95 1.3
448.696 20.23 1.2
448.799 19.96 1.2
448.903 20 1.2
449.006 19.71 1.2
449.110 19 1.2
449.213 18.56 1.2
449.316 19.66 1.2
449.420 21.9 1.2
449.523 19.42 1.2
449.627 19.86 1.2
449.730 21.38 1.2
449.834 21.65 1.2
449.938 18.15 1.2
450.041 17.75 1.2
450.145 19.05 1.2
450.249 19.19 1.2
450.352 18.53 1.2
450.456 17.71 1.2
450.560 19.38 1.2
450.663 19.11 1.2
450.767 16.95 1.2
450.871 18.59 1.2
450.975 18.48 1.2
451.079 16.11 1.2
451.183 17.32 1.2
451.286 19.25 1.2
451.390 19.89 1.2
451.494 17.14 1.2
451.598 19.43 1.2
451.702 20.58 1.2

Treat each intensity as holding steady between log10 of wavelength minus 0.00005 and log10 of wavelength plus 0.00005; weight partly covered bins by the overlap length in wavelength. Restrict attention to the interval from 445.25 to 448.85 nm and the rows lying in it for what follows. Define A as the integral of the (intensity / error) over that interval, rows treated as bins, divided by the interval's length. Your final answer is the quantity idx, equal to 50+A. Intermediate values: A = 15.6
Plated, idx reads 65.6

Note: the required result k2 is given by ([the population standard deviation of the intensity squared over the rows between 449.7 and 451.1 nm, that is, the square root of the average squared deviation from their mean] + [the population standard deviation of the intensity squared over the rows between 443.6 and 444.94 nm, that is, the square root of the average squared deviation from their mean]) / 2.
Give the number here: 58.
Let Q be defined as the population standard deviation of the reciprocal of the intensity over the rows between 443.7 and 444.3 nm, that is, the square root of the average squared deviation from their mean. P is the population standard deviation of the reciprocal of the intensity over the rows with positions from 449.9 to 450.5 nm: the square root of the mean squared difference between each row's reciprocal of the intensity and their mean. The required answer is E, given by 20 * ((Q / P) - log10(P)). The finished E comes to 97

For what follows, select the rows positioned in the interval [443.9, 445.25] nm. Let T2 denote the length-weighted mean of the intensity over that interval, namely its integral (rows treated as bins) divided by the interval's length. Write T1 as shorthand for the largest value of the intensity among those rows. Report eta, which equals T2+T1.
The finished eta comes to 41.8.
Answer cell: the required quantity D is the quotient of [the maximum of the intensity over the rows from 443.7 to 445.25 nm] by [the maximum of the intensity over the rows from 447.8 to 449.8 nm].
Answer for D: 1.02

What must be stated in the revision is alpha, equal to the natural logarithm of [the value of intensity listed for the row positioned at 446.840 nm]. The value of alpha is 2.82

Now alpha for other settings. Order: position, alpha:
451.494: 2.84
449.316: 2.98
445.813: 3.00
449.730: 3.06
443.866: 2.93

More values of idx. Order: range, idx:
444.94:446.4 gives 65.9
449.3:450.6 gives 66.2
